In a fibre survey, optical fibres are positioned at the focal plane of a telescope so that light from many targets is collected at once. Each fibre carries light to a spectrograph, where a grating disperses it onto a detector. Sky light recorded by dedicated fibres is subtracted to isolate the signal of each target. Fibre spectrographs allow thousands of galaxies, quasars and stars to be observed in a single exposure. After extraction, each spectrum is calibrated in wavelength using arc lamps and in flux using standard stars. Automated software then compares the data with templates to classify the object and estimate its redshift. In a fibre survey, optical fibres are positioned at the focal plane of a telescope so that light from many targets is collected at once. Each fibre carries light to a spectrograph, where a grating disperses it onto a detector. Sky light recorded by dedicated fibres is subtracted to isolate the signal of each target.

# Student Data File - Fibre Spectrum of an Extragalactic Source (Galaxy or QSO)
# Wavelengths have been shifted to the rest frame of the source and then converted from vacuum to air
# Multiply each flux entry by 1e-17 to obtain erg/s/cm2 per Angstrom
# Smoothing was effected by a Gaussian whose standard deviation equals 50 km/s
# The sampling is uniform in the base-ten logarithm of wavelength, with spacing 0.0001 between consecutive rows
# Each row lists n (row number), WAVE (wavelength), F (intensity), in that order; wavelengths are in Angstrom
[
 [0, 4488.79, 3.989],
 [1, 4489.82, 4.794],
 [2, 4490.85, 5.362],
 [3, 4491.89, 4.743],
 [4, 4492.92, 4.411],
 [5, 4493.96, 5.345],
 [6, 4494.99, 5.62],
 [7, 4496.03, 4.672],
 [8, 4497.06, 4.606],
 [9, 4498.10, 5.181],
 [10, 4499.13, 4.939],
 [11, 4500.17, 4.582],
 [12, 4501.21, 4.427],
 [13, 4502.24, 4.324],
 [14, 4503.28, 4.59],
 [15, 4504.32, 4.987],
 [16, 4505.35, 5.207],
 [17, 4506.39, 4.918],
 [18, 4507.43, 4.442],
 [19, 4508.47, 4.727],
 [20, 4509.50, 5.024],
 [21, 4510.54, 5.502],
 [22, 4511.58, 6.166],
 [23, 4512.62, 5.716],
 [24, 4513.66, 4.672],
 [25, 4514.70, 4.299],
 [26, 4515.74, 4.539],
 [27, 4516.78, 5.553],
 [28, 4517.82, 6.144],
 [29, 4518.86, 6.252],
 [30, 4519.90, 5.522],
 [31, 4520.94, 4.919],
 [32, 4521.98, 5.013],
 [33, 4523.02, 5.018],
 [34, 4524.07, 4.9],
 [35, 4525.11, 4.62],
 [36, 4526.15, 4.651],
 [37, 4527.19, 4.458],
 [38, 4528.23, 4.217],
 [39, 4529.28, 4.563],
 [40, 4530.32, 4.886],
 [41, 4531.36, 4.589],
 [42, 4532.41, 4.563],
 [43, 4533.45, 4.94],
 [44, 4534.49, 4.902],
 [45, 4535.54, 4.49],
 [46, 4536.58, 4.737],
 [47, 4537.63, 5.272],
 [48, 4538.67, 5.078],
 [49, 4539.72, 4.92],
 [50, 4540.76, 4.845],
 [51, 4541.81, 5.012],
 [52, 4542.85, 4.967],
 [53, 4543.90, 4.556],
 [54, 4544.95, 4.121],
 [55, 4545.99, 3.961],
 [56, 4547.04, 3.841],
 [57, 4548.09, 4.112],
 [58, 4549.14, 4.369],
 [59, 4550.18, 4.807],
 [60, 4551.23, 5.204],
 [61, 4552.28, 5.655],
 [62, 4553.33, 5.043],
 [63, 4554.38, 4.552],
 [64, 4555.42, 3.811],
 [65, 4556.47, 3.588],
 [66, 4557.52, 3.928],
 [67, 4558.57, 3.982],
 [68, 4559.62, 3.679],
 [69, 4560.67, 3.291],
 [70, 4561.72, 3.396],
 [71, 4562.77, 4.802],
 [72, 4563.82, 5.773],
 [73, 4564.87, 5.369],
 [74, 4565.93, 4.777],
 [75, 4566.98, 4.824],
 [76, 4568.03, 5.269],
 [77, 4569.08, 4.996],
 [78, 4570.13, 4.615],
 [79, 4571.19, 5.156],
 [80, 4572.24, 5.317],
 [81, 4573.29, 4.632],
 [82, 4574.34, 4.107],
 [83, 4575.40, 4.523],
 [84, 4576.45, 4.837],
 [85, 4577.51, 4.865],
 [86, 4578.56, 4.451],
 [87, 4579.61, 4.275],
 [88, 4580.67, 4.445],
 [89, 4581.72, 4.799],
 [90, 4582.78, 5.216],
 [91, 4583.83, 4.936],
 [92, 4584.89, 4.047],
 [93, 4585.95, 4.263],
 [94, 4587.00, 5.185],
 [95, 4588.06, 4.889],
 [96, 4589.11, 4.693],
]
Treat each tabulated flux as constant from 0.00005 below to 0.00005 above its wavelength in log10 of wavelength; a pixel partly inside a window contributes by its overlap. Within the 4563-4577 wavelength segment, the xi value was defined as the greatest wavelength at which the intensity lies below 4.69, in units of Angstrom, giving 4575.40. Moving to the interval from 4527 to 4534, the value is 4532.41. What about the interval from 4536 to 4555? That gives 4554.38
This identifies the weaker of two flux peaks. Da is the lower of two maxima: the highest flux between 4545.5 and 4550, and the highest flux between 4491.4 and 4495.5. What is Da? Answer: 4.4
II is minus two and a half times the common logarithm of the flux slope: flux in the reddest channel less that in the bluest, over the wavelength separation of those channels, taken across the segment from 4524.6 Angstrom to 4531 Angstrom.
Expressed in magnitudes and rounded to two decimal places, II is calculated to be 3.23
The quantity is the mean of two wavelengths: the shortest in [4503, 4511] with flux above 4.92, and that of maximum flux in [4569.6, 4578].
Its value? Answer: 4538.3 Angstrom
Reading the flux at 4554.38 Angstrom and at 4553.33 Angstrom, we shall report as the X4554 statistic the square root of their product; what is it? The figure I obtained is 4.8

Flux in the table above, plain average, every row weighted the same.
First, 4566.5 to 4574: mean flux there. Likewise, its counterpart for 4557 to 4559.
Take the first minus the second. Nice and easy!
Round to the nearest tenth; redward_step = 1.0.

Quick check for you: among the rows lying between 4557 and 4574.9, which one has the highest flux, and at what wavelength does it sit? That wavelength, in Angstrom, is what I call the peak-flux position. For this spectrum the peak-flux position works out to 4563.82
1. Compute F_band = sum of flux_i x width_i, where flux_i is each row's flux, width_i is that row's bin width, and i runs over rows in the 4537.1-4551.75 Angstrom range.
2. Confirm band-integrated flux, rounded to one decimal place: 68.1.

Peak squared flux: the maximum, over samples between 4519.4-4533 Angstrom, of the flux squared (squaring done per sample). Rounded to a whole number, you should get 30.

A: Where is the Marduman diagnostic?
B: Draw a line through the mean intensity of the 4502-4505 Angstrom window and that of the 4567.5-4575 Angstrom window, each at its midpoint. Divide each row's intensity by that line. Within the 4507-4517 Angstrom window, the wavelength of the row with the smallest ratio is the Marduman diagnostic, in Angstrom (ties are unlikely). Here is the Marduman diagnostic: 4514.70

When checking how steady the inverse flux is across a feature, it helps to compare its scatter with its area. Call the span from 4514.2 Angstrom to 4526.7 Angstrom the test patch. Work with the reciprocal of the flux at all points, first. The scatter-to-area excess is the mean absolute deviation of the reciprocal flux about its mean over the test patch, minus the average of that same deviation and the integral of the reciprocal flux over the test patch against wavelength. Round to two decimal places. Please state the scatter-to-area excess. -1.23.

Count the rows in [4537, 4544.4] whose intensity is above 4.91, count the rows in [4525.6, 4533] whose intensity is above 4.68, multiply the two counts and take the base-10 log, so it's 0.7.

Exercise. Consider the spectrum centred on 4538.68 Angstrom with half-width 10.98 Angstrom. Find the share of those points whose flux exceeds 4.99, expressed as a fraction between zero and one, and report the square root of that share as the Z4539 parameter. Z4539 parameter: 0.38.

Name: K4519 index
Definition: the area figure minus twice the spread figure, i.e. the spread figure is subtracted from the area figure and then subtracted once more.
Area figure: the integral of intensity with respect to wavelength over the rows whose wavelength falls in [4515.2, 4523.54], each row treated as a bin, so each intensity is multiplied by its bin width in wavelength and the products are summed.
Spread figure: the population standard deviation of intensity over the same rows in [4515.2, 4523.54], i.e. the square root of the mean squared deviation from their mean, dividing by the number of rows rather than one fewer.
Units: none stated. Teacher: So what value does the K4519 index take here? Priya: 44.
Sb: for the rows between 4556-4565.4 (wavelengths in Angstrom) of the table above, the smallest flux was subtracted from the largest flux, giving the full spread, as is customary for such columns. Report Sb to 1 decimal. 2.5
